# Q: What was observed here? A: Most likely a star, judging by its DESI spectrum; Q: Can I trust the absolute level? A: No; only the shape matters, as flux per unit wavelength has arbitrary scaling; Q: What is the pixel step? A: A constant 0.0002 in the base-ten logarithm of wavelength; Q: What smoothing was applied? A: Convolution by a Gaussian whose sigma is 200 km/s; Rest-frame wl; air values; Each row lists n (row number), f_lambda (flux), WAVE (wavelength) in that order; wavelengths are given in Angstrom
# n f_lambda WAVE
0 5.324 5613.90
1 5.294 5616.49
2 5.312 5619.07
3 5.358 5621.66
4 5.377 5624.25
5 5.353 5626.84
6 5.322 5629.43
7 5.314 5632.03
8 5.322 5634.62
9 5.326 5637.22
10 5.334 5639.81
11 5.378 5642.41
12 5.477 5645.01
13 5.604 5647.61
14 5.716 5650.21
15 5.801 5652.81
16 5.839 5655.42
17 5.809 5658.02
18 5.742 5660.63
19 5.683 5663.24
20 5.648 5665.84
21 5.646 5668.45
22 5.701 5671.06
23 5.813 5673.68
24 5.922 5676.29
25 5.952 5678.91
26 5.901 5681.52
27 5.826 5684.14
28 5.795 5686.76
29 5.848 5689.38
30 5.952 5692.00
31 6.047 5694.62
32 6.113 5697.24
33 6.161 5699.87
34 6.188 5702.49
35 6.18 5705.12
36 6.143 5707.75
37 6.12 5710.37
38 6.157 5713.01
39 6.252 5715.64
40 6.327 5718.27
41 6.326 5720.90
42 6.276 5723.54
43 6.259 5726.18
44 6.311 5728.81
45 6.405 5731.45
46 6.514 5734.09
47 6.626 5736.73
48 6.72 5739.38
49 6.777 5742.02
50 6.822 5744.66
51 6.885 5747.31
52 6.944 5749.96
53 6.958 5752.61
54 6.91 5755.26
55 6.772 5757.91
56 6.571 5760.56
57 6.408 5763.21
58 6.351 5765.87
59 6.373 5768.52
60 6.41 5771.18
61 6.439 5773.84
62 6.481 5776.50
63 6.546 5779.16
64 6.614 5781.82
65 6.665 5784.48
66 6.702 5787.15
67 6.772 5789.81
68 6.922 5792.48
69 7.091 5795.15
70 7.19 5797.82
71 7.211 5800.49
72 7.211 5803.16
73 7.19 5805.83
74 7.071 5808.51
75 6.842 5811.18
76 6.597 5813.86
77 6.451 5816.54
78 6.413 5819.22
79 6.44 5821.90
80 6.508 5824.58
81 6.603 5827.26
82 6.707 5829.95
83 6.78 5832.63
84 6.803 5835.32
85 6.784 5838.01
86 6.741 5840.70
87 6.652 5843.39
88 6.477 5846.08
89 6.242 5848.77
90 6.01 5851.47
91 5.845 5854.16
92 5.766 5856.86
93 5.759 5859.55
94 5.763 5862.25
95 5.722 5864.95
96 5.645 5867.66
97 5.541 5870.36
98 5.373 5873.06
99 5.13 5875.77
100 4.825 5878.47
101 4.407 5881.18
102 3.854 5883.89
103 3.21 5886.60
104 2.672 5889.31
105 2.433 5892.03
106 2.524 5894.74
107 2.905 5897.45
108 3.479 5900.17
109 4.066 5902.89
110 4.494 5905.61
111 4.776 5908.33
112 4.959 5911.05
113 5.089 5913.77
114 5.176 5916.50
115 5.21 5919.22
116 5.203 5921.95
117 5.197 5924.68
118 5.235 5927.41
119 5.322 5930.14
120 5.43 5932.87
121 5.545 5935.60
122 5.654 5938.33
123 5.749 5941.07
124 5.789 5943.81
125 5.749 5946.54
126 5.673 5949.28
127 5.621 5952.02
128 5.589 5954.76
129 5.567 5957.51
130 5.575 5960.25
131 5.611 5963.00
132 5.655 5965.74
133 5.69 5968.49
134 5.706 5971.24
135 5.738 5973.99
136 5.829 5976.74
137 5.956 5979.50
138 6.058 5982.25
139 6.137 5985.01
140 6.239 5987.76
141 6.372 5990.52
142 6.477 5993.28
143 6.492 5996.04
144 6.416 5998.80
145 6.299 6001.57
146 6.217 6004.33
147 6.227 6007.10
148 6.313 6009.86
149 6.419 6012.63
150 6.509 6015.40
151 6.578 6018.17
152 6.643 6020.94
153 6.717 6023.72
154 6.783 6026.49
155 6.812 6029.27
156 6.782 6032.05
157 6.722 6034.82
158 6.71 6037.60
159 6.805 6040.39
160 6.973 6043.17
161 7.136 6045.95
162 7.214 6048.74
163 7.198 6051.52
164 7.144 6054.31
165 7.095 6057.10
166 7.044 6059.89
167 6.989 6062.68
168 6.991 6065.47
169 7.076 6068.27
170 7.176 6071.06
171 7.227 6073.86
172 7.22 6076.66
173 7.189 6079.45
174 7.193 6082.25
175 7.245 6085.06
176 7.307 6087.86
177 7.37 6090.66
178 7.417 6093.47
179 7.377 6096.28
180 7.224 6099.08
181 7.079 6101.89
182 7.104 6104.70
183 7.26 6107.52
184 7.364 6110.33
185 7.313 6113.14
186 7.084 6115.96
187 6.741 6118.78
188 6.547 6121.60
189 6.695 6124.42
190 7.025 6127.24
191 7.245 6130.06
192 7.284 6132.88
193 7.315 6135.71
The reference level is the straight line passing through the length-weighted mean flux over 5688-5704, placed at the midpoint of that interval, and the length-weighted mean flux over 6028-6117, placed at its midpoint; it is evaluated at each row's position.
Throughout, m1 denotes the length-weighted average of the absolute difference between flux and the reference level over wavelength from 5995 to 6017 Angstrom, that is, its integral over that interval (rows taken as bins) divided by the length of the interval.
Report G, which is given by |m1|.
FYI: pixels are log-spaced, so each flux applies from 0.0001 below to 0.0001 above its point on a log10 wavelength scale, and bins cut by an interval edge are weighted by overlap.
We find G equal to 0.6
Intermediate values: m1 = 0.6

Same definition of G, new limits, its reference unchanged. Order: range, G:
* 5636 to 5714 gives 0.2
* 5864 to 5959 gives 1.8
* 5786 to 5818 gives 0.6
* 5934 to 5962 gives 1.1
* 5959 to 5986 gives 1.0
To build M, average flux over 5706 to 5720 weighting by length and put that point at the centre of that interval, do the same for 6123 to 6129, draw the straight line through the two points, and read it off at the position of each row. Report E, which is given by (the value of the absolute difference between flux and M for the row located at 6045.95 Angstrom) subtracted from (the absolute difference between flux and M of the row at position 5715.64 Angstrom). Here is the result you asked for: -0.3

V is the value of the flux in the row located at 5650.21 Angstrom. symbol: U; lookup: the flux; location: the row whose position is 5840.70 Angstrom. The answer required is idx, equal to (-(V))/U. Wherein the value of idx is -0.85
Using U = 6.741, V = 5.716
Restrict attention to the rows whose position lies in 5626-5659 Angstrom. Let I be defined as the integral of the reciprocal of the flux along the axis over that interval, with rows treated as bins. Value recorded 6.0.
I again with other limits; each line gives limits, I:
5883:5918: 9.8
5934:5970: 6.4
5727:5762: 5.2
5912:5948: 6.7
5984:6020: 5.7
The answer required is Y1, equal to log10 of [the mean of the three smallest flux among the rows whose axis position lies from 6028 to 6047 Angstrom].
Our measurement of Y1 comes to 0.83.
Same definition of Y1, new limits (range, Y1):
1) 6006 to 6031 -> 0.80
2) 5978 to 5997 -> 0.78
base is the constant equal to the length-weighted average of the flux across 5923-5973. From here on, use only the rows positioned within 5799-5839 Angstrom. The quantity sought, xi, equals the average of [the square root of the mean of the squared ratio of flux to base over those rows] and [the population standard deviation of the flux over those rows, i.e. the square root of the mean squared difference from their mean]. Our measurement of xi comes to 0.75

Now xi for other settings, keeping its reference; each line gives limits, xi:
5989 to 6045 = 0.70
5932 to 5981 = 0.57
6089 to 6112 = 0.71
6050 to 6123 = 0.74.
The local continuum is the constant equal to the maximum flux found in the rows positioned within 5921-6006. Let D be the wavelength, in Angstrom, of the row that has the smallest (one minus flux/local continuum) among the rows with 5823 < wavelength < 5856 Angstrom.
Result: 5835.32 Angstrom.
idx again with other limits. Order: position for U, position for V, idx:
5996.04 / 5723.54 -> -0.97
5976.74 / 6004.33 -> -1.07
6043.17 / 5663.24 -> -0.82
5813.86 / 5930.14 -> -0.81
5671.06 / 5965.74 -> -0.99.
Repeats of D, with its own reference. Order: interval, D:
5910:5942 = 5941.07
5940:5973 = 5943.81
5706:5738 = 5736.73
